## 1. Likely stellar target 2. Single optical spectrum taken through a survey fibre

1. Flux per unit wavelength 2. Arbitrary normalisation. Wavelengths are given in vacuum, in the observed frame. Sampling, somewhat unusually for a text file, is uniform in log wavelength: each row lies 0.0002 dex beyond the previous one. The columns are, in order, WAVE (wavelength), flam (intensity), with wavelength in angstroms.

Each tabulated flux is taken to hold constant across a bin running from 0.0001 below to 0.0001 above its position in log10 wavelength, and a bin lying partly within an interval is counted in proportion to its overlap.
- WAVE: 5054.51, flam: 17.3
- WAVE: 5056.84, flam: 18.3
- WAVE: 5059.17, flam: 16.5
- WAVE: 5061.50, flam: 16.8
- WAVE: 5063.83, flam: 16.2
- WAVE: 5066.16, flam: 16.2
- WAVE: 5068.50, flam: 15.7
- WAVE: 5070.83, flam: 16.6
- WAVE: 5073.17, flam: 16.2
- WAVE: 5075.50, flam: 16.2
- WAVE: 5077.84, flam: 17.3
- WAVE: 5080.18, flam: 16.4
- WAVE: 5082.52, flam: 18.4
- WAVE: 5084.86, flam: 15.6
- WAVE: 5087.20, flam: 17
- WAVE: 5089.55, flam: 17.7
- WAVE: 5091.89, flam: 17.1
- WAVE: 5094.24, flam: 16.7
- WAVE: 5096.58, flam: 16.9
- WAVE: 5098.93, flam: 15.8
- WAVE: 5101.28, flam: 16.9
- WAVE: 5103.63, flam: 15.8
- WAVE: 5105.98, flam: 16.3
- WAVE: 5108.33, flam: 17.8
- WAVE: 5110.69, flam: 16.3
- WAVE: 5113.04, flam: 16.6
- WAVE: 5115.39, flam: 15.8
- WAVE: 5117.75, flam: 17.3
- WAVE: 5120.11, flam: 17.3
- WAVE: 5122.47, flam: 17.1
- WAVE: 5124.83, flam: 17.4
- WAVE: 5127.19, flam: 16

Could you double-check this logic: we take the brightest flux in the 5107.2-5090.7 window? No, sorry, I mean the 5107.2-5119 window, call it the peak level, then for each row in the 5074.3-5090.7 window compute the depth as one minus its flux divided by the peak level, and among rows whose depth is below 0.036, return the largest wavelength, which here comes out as 5089.55 angstroms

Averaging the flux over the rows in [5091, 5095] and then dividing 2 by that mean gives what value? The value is 0.118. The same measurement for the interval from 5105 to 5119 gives 0.120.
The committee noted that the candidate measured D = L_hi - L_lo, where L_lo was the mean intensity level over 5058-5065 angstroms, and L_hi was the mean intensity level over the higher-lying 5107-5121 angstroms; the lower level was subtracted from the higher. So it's 0.3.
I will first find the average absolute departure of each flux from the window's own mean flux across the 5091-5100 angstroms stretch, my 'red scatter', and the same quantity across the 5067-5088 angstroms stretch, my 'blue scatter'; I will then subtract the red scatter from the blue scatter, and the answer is 0.23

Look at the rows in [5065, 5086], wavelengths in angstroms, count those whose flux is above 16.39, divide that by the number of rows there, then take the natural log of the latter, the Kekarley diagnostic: -0.81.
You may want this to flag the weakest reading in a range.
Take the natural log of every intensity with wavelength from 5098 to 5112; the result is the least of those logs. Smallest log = 2.76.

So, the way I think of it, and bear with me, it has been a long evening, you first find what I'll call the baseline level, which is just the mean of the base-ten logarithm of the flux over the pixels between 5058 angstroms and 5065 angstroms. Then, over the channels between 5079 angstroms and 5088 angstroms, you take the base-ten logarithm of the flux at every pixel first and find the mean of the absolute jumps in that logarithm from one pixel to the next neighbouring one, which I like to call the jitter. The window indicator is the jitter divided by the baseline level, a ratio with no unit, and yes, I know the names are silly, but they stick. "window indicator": 0.0435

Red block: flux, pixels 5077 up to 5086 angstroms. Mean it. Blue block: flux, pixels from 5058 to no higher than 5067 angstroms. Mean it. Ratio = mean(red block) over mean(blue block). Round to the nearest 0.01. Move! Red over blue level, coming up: 1.03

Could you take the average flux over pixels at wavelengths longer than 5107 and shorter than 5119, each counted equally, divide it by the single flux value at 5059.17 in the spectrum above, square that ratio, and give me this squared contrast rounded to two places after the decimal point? 1.03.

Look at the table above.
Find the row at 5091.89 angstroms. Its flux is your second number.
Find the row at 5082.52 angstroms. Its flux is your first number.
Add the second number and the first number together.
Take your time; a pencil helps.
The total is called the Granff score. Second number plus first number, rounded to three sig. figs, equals 35.5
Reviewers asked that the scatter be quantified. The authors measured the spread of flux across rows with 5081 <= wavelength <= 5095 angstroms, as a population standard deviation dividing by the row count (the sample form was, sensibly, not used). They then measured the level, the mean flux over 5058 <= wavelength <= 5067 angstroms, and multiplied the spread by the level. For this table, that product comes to 14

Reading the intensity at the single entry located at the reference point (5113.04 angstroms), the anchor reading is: 16.6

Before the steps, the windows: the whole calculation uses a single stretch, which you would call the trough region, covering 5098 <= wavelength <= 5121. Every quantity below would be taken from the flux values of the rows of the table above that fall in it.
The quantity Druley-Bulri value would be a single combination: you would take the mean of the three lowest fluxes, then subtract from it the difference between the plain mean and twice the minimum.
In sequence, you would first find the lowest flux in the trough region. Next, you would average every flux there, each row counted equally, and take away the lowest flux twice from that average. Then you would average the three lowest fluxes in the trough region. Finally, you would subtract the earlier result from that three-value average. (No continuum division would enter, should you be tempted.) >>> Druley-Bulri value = 30.8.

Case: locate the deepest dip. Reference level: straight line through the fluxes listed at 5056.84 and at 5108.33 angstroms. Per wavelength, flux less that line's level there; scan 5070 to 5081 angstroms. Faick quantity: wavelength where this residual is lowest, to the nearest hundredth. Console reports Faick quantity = 5073.17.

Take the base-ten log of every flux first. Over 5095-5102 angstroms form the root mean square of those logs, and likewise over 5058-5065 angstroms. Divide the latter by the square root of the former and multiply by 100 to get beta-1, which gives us 110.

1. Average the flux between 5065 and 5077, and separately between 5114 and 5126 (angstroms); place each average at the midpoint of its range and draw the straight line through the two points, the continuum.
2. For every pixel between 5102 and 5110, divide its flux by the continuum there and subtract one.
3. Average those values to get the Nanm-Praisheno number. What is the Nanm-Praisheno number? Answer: -0.007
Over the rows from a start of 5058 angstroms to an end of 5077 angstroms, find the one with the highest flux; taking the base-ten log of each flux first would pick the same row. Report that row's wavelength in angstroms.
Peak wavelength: 5061.50 angstroms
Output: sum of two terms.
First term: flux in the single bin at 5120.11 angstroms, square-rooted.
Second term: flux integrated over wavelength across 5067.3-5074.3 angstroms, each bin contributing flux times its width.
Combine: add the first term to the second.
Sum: 117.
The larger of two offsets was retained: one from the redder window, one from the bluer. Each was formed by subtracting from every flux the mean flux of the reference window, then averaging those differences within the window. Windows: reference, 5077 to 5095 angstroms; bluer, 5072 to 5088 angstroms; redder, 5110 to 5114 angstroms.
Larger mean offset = -0.30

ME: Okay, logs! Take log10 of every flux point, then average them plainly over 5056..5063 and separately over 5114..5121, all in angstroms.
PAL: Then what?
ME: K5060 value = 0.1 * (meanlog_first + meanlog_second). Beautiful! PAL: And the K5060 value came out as 0.246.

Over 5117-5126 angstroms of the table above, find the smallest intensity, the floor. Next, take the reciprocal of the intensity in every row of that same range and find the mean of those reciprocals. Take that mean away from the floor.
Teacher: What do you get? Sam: 17.0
